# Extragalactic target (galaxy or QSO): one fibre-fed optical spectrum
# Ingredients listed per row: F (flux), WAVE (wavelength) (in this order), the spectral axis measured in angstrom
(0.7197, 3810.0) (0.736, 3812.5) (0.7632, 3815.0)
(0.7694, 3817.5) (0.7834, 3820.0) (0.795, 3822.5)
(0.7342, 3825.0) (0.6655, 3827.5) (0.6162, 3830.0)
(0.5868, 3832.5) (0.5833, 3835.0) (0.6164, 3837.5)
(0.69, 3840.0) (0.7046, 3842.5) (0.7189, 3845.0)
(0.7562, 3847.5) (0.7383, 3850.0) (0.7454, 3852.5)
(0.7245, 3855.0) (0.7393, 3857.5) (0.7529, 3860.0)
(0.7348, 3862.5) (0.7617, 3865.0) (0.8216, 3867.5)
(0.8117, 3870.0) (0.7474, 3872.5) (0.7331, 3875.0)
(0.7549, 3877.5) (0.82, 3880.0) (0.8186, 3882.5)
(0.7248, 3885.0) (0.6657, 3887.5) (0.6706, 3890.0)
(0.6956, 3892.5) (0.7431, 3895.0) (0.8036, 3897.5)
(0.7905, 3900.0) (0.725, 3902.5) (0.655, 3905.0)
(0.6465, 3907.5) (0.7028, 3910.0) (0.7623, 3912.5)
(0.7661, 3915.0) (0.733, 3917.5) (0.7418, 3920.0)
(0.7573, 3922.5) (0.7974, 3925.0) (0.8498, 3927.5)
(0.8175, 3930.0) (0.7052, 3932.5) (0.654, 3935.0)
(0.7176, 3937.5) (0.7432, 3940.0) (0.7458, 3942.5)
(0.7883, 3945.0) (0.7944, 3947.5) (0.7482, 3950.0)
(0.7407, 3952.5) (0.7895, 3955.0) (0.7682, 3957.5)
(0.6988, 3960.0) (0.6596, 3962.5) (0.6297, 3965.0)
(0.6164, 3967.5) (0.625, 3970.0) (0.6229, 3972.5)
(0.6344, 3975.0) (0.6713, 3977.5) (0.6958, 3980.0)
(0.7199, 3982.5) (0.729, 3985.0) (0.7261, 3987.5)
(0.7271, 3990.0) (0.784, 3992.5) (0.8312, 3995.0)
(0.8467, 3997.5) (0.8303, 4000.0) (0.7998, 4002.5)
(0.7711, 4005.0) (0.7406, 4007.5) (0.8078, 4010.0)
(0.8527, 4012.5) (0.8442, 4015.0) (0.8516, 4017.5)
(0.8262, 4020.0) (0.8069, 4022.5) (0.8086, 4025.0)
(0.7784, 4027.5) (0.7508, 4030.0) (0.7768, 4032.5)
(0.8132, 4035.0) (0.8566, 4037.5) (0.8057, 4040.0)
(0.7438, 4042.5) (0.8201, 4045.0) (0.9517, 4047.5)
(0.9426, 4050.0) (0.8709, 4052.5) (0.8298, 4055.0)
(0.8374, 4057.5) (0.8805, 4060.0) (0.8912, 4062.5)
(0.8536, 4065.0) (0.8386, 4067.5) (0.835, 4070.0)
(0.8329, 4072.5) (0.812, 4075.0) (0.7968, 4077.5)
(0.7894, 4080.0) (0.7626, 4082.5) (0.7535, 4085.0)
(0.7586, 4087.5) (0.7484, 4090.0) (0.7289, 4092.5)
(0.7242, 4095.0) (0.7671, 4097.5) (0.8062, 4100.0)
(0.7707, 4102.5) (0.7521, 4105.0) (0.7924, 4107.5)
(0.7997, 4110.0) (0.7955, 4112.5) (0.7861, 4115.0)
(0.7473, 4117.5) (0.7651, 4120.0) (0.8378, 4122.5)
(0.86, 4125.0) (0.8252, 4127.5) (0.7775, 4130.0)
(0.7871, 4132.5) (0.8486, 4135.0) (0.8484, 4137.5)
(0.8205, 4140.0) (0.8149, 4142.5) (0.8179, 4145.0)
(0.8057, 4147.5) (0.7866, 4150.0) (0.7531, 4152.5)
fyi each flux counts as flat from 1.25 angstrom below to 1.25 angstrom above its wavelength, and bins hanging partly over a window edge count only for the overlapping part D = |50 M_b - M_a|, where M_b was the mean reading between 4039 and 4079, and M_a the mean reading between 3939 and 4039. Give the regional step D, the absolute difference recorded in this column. 41.6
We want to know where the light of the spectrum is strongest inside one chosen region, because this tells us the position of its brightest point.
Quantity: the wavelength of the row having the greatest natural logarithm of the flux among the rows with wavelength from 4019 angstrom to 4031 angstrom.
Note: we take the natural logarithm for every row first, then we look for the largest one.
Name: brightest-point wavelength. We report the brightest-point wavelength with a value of 4020.0 angstrom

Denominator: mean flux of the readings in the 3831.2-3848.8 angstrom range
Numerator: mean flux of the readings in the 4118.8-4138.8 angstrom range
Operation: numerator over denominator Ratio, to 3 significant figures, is 1.23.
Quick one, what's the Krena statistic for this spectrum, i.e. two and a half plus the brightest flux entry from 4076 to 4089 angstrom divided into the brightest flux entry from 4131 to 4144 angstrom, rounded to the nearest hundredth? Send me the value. 3.57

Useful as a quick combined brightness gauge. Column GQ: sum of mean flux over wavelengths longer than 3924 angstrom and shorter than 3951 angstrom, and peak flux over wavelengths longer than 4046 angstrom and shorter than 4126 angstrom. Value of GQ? 1.71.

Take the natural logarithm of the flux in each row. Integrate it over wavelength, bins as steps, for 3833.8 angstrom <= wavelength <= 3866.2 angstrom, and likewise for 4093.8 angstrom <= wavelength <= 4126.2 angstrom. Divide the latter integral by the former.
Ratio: 0.71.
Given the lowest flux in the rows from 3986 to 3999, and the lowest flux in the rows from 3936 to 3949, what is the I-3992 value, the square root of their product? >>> 0.722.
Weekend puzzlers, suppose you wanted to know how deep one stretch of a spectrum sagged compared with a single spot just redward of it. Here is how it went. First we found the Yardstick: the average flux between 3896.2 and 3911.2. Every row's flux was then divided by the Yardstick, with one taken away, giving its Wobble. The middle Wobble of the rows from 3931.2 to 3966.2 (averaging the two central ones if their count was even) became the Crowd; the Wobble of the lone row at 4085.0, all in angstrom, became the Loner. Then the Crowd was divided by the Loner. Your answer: 0.65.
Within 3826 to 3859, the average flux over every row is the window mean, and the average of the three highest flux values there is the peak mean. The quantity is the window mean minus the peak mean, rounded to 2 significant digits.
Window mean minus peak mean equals -0.063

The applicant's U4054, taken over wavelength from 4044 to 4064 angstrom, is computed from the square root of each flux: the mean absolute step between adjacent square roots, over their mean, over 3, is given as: 0.0085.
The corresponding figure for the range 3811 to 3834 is 0.0079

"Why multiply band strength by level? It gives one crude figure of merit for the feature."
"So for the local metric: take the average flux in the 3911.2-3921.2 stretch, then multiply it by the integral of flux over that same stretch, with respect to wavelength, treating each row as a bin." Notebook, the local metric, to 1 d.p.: 5.6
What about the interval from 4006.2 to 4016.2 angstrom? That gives 6.6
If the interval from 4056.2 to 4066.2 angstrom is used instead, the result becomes 7.5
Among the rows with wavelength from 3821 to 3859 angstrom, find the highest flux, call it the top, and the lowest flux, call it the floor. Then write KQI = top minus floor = 0.212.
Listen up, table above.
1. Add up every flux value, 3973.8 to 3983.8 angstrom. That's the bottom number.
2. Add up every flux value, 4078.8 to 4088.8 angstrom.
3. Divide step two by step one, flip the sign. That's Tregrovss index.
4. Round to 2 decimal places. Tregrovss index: -1.13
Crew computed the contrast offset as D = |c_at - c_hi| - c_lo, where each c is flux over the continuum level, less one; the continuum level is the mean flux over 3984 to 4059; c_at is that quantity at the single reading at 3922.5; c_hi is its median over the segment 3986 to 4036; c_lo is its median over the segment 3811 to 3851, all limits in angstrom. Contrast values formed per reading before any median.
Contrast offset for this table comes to 0.167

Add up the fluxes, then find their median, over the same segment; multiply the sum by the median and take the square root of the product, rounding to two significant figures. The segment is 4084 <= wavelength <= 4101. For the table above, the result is 2.0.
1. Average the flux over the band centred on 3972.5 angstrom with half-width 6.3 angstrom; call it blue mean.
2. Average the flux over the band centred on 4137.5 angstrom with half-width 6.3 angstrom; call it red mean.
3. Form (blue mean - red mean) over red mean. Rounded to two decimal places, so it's -0.23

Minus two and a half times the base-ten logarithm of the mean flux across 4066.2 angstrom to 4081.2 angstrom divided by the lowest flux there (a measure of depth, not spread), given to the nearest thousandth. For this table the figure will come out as -0.038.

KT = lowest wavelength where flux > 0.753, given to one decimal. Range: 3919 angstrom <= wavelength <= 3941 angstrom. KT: 3922.5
